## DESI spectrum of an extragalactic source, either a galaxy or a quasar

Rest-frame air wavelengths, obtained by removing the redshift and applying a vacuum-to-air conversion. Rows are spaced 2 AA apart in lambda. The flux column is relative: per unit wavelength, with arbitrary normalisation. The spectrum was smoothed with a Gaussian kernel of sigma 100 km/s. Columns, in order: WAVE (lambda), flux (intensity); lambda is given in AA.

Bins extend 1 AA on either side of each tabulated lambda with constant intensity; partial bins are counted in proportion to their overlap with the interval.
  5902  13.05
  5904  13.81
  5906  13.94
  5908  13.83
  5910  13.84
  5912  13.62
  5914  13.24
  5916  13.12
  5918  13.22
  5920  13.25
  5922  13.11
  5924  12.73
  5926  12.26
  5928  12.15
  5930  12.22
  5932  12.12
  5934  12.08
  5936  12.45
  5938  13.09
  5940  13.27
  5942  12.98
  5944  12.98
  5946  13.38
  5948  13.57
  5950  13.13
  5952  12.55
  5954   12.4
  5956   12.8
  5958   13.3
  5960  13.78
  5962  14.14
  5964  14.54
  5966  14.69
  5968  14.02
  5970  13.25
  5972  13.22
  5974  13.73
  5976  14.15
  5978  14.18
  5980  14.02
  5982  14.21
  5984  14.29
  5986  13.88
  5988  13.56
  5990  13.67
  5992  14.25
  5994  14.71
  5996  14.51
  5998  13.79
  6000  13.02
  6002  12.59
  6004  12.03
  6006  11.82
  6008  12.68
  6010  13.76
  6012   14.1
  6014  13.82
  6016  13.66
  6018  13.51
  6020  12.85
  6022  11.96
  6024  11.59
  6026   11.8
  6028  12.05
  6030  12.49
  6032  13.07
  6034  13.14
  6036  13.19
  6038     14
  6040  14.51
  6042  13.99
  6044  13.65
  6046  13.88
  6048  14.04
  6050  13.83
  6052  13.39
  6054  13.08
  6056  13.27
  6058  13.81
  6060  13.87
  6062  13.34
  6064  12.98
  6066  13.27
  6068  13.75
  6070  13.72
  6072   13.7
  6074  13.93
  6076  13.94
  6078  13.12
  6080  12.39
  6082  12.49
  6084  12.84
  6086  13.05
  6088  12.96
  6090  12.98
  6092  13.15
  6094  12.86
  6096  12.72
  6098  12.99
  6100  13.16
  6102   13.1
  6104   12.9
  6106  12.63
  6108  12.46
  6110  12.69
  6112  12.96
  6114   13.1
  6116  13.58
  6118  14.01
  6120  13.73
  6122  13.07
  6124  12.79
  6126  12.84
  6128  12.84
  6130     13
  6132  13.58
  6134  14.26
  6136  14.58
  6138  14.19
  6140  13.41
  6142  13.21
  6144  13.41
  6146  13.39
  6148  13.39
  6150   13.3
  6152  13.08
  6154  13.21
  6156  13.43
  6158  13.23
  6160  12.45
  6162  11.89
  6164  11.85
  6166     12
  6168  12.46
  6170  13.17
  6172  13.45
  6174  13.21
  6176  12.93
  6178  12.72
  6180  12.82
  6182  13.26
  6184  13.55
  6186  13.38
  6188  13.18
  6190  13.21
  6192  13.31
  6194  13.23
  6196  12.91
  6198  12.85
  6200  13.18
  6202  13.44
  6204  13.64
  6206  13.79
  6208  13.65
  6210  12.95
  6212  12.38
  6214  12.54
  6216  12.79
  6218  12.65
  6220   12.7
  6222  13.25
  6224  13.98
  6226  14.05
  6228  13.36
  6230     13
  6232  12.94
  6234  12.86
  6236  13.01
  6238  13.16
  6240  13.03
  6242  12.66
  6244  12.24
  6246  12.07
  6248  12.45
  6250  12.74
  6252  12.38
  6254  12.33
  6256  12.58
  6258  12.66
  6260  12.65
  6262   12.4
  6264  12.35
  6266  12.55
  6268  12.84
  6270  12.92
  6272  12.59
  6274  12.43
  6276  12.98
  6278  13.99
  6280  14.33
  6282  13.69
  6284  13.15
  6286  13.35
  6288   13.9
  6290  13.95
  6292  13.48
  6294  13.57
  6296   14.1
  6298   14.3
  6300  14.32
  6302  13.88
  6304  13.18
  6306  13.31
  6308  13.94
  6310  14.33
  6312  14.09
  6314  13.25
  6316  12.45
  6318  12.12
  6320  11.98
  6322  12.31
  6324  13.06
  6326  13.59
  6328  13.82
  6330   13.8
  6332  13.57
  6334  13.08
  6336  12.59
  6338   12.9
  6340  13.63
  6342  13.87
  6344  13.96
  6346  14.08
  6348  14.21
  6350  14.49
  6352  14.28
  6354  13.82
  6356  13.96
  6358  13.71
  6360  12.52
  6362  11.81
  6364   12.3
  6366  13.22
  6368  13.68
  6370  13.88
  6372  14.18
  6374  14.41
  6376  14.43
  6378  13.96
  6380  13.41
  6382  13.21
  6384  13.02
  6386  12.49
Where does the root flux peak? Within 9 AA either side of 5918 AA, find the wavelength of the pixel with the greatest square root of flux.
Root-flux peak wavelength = 5910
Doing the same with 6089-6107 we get 6100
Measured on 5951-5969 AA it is 5966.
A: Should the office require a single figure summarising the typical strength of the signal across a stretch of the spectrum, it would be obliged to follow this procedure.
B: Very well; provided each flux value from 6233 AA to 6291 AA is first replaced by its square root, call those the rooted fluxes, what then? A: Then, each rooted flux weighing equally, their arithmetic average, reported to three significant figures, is 3.59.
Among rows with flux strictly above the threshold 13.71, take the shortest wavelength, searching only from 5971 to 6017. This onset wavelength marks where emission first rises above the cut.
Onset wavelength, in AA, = 5974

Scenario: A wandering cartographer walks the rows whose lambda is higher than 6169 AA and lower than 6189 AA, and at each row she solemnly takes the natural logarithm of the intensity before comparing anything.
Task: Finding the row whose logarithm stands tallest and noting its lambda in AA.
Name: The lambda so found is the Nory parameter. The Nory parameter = 6184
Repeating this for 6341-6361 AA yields 6350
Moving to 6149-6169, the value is 6156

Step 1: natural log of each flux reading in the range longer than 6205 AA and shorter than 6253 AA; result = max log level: 2.64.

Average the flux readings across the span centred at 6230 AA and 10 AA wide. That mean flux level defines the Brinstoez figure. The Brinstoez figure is 13.2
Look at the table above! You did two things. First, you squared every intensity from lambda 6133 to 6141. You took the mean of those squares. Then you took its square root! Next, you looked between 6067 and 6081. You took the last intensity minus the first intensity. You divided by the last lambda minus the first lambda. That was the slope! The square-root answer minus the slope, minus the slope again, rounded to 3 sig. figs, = 14.3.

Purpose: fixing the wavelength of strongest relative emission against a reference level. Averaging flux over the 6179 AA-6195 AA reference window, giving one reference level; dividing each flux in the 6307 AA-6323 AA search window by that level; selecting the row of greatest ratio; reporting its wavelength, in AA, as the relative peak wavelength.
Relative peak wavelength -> 6310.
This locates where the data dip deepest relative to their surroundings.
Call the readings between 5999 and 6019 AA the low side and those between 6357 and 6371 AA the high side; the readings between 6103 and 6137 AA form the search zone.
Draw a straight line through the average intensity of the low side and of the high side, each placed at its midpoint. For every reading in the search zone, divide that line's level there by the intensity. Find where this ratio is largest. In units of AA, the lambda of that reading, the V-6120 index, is 6108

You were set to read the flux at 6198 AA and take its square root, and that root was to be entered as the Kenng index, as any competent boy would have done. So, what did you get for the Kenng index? 3.58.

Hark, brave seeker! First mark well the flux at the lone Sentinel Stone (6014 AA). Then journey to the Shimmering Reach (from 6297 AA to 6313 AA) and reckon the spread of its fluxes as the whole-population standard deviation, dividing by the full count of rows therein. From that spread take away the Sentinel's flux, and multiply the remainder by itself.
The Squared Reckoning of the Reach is 180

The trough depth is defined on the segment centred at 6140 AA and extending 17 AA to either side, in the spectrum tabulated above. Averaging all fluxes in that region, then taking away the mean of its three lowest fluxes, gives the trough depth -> 0.58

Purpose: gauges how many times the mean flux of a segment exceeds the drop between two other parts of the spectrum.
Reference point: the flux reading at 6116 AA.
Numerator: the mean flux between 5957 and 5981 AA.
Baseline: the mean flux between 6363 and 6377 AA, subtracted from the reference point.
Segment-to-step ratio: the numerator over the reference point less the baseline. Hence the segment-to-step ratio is -94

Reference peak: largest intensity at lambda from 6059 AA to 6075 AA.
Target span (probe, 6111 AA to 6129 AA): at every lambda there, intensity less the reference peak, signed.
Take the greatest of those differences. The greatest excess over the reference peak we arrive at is 0.1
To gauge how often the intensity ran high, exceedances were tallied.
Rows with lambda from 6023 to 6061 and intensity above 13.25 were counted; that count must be 11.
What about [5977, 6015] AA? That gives 14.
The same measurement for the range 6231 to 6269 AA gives 0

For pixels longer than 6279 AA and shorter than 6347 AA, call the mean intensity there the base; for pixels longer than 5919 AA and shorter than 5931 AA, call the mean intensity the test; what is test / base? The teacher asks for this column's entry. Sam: 0.93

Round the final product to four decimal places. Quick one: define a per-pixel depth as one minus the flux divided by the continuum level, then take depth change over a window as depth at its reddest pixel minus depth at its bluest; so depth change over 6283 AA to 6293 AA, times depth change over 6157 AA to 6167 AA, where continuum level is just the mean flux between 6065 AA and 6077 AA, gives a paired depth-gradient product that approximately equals -0.0022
